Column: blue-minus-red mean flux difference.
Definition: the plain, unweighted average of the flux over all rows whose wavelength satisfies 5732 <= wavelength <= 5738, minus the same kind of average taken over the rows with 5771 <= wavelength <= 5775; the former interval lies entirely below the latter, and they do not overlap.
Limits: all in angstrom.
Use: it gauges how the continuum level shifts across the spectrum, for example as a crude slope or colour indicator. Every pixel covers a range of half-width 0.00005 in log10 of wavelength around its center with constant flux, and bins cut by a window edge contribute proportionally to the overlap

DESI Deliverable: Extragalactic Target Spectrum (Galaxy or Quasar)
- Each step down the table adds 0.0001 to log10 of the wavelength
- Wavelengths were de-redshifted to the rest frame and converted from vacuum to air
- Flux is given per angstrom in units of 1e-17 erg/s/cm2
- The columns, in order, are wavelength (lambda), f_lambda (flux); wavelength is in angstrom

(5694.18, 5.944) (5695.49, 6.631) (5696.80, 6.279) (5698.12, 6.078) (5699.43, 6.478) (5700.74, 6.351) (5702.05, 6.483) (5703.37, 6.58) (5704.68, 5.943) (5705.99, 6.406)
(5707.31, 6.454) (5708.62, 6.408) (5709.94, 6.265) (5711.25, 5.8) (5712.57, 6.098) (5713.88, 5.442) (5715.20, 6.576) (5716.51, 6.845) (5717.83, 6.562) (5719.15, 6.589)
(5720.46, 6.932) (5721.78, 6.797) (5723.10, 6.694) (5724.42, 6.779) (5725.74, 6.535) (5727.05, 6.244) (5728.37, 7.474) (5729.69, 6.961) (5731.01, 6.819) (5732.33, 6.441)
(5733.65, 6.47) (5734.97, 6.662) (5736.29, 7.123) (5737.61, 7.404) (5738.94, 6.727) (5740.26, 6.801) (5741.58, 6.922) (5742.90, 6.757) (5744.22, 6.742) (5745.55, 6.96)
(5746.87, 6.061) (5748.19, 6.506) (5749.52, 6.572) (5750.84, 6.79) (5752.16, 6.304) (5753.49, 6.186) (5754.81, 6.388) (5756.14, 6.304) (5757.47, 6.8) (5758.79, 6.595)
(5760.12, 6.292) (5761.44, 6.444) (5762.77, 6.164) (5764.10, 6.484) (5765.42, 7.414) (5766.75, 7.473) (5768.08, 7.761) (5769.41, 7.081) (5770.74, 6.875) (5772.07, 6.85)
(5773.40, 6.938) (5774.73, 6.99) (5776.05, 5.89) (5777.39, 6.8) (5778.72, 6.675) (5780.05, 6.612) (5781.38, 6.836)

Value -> -0.1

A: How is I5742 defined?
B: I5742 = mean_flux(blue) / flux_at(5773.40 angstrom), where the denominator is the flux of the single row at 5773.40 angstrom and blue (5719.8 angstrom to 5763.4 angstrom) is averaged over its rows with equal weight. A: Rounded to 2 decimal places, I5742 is 0.96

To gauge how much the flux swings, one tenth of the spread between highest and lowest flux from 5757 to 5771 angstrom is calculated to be 0.16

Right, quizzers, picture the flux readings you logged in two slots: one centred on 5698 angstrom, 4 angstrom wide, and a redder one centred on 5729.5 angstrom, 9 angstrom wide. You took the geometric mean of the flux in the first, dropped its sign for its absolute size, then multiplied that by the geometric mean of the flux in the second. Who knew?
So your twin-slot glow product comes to 42.0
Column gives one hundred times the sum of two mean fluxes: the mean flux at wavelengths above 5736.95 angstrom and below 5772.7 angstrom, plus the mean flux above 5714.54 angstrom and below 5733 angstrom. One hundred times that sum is 1346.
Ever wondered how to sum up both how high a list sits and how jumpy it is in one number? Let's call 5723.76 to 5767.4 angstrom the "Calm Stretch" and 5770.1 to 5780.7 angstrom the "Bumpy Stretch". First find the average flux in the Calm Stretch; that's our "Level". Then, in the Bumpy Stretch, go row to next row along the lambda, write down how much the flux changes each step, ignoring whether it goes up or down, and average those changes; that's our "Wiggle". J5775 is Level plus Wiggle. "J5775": 7.02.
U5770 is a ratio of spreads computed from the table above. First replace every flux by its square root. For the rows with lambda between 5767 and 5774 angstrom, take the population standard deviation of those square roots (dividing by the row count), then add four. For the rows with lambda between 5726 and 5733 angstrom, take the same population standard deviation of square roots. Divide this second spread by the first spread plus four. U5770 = 0.0202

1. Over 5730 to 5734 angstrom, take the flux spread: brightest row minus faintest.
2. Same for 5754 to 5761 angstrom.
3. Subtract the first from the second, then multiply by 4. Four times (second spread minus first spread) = 0.5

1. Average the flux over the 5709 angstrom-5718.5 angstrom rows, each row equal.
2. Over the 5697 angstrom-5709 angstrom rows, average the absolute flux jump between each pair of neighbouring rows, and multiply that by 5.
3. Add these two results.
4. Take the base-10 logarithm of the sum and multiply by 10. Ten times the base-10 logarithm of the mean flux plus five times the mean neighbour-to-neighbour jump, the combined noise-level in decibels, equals 8.7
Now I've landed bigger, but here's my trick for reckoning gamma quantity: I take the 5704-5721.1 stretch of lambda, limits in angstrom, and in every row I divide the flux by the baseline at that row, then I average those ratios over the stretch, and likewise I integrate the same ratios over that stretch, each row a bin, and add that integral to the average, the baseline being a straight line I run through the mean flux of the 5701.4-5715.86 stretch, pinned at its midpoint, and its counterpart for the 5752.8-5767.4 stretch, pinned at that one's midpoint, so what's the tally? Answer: 18.3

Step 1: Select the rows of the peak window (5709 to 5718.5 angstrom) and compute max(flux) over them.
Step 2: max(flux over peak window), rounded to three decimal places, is 6.845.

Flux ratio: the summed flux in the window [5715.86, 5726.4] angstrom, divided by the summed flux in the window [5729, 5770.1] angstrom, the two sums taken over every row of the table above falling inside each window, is 0.26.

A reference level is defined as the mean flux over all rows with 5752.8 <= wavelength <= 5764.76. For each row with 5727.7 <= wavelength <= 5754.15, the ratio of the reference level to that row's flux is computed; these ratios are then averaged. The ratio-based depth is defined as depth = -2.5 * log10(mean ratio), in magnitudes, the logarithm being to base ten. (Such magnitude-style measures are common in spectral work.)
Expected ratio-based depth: 0.05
